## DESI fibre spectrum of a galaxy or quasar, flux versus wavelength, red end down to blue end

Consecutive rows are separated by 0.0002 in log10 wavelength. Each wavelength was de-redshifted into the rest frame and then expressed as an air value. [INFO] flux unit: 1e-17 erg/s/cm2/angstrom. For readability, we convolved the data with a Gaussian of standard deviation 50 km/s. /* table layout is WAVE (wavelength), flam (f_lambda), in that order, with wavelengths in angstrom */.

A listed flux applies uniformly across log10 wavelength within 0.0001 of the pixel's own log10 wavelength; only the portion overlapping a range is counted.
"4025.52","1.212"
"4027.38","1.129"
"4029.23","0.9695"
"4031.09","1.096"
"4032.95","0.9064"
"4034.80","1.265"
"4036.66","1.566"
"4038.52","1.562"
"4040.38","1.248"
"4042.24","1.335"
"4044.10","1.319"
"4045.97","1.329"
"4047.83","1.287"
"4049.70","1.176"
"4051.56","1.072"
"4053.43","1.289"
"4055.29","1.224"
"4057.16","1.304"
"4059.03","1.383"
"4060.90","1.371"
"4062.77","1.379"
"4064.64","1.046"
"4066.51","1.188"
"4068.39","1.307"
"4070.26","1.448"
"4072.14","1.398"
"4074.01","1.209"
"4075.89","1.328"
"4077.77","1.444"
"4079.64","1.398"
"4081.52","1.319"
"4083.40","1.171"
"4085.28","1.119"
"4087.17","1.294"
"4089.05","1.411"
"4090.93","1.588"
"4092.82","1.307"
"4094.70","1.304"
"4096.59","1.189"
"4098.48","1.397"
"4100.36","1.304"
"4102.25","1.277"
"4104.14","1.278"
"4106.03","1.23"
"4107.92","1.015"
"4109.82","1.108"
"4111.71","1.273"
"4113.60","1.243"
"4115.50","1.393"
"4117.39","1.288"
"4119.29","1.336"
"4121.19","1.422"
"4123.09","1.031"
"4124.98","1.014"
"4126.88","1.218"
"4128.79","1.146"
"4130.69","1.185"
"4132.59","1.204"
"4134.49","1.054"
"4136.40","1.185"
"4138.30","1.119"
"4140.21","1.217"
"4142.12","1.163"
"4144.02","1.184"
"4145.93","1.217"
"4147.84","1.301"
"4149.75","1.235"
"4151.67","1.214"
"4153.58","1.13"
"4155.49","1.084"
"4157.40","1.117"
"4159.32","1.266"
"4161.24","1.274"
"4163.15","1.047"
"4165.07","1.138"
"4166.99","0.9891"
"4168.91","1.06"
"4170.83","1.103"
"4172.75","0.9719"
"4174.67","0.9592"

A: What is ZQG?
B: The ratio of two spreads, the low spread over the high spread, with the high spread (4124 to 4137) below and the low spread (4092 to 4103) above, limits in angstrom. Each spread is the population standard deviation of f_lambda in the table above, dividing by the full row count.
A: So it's 0.83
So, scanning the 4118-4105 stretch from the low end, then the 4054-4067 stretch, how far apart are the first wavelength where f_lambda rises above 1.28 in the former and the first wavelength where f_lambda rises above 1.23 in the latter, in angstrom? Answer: 58.3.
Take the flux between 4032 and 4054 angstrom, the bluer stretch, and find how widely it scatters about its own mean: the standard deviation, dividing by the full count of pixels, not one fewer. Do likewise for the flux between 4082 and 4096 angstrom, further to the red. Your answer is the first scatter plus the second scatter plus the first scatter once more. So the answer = 0.49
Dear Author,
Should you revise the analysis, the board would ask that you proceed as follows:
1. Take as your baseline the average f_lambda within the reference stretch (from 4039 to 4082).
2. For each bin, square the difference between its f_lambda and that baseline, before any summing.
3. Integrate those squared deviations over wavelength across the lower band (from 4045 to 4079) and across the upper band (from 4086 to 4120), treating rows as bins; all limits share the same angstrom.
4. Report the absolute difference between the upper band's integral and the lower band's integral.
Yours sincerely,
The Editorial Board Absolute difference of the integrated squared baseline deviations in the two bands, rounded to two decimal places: 0.05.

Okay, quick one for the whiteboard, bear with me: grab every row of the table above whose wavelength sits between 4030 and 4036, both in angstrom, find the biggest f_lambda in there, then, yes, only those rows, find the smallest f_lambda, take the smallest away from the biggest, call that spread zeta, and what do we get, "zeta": 0.36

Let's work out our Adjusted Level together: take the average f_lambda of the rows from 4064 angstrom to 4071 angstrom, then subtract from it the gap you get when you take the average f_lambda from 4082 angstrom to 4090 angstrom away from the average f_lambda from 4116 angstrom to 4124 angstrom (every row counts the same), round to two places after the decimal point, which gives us 1.23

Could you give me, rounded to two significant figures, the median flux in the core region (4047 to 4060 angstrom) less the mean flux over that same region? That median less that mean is 0.039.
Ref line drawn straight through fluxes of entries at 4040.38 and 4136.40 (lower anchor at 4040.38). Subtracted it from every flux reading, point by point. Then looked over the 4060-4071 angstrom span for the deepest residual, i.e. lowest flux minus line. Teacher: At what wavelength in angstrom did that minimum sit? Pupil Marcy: 4064.64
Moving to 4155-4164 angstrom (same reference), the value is 4163.15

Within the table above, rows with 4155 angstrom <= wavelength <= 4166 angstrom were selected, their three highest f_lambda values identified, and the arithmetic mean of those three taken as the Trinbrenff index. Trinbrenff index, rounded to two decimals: 1.23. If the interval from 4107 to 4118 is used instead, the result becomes 1.32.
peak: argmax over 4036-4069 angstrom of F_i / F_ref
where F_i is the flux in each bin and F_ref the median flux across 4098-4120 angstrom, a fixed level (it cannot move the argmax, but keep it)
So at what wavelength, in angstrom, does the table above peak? 4036.66 angstrom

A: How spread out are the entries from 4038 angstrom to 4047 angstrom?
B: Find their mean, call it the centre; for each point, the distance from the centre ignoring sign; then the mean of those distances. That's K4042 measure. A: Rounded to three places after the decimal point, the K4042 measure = 0.081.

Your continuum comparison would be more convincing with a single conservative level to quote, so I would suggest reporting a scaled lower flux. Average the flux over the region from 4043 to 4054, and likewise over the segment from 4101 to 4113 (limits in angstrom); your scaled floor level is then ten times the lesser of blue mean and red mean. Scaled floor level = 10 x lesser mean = 12.0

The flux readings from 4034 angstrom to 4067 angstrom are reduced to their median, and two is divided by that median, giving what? 1.54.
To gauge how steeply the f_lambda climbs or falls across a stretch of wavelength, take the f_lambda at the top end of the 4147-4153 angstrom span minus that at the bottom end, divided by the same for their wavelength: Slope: -0.023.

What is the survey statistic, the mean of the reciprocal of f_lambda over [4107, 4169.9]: 0.86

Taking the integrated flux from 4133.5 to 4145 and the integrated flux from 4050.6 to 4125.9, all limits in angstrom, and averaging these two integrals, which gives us 55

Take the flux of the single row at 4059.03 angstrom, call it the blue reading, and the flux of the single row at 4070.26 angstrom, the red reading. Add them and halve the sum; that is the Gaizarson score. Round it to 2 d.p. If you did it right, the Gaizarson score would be 1.42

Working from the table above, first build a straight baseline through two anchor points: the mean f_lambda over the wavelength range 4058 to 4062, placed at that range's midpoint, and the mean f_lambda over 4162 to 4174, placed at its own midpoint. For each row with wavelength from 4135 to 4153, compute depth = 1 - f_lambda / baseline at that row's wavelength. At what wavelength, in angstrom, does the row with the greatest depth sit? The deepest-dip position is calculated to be 4138.30 angstrom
